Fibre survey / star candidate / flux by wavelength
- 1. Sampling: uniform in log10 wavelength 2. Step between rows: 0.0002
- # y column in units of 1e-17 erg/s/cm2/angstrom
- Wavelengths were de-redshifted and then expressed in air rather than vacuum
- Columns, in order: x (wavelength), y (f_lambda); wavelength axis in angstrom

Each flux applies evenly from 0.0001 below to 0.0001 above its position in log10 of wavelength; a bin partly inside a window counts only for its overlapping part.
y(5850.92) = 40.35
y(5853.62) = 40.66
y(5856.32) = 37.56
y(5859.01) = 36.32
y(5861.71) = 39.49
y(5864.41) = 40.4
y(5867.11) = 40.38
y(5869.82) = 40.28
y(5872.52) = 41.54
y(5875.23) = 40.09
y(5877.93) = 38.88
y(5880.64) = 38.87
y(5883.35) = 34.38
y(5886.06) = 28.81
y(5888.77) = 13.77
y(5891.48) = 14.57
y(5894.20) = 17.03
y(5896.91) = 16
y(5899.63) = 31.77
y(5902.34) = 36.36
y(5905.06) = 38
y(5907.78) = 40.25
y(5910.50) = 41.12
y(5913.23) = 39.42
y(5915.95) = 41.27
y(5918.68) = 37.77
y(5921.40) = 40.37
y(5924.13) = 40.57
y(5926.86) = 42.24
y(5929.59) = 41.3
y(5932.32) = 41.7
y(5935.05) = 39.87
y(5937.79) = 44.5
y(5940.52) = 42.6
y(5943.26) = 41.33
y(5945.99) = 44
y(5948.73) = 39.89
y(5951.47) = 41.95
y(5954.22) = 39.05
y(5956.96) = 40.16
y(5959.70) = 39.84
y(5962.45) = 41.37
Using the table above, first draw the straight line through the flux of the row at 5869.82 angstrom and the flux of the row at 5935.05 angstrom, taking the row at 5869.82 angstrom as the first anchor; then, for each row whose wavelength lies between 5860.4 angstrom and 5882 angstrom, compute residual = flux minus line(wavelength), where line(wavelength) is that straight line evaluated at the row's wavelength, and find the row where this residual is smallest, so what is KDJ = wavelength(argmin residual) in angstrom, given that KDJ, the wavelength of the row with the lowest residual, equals 5877.93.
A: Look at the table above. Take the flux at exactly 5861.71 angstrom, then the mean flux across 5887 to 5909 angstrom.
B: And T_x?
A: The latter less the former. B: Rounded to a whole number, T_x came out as -14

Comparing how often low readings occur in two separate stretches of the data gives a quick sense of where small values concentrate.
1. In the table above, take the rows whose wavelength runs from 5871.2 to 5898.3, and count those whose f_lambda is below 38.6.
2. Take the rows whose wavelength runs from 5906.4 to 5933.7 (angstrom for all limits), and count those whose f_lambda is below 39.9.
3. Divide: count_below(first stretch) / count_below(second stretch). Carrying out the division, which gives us 3.0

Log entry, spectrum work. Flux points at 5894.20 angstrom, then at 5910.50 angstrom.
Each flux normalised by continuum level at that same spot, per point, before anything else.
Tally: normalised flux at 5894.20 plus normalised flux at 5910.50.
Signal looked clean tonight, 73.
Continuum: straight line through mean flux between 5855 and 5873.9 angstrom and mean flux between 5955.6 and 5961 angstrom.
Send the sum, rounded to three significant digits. 1.47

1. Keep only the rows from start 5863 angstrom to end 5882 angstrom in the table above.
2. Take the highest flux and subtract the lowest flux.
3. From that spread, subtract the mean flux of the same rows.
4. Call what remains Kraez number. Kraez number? -37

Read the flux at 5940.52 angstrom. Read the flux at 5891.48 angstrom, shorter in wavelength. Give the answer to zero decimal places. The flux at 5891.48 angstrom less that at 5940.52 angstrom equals -28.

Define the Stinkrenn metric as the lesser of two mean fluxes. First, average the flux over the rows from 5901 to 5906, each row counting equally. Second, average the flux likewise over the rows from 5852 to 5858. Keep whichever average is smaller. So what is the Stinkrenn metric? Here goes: 37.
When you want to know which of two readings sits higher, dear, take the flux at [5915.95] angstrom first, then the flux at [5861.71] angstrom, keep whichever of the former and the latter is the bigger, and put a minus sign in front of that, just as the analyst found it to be -41.3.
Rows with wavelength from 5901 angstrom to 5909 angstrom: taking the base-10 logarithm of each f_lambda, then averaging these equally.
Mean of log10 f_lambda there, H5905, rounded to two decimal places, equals 1.58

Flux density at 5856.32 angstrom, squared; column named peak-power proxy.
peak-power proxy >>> 1411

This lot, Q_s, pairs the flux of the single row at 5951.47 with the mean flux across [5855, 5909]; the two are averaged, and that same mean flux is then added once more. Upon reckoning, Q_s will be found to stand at 70.8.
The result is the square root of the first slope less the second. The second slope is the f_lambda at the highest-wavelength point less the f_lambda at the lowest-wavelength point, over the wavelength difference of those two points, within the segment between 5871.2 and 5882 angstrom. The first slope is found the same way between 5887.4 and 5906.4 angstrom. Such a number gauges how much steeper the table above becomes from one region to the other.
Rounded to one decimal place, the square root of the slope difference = 1.3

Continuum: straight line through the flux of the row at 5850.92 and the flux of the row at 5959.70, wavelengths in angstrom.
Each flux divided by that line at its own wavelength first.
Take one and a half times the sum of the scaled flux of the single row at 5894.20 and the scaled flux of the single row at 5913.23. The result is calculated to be 2.11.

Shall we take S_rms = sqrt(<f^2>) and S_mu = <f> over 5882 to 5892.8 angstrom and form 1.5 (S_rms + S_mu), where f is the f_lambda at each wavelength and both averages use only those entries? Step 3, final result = 71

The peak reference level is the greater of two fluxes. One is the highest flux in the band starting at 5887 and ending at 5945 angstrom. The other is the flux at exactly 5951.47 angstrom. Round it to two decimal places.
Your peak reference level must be 44.50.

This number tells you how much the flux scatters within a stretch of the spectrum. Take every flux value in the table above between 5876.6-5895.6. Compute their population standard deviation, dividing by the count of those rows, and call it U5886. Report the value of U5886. 10.5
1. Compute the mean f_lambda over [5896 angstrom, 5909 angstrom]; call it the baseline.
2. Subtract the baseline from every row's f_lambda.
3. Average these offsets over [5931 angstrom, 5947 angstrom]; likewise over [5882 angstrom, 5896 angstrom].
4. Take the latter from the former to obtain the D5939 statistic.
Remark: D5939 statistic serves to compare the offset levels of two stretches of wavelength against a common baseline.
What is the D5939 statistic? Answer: 21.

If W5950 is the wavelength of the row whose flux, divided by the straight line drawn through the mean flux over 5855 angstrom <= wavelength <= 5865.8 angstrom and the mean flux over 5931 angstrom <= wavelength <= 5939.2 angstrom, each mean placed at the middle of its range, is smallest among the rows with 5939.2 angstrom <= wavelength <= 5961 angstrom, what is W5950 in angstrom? 5954.22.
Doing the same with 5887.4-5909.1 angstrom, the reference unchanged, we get 5888.77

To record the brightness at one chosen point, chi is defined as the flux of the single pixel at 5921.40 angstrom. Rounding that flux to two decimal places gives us 40.37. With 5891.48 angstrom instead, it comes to 14.57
